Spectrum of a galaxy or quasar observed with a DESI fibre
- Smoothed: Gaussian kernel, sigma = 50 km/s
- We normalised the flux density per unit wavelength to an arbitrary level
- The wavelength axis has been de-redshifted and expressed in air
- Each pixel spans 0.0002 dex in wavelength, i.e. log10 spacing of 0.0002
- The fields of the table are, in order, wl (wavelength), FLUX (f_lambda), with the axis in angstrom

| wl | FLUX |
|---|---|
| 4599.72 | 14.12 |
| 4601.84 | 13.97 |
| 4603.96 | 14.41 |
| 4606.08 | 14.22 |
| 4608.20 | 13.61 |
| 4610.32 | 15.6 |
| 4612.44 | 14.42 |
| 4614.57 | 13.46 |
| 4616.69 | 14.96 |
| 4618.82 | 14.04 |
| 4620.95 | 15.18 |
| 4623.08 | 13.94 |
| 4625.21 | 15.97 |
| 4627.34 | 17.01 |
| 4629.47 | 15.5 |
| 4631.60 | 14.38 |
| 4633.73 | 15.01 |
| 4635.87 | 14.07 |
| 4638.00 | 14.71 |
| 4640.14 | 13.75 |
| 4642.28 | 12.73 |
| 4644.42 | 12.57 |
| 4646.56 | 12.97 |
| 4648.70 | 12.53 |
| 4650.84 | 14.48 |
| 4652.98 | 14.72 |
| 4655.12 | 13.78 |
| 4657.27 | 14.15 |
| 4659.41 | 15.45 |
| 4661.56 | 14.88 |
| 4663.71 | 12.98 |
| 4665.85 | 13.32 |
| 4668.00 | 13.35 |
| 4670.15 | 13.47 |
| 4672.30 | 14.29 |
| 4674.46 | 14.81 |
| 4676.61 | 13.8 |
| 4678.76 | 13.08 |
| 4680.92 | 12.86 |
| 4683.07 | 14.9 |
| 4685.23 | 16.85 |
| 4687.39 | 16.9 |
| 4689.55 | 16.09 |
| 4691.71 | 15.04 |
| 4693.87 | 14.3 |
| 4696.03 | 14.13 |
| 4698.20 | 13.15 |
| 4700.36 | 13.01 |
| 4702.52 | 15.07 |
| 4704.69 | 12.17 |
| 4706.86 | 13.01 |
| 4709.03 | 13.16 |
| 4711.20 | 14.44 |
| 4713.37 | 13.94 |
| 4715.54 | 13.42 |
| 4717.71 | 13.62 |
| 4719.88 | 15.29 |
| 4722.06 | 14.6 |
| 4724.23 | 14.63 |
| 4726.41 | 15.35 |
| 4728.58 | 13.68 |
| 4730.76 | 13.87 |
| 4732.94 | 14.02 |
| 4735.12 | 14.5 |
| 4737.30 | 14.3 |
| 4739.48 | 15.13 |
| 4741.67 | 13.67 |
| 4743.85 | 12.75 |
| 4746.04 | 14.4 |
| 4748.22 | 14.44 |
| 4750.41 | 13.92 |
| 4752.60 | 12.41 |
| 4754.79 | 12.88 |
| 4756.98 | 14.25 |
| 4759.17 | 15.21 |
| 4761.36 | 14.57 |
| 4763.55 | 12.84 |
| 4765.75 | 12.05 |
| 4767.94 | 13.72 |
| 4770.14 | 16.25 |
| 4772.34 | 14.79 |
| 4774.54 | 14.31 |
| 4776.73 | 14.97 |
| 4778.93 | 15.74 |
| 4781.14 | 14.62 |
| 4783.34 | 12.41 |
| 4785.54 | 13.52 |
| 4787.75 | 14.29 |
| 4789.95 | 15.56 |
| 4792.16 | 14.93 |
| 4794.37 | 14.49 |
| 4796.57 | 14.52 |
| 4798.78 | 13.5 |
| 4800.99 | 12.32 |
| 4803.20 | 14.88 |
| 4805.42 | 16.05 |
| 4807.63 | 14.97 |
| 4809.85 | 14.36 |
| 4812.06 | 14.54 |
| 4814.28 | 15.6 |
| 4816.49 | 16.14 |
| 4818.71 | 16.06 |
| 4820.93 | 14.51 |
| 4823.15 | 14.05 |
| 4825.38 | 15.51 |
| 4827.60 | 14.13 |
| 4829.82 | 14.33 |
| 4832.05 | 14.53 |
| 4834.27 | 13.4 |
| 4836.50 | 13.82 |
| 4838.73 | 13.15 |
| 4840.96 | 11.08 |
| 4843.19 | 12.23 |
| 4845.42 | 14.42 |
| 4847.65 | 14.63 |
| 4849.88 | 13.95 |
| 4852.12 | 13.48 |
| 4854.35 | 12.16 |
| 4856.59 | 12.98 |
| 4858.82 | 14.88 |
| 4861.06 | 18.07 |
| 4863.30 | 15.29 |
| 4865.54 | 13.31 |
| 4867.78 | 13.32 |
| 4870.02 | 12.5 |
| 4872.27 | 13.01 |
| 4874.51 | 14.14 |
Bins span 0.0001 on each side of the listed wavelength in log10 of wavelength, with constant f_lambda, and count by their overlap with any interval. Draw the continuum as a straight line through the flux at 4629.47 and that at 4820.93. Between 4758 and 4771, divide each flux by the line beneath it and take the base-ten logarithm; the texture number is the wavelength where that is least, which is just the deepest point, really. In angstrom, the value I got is 4765.75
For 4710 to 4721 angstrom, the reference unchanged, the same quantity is 4715.54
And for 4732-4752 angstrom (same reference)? 4743.85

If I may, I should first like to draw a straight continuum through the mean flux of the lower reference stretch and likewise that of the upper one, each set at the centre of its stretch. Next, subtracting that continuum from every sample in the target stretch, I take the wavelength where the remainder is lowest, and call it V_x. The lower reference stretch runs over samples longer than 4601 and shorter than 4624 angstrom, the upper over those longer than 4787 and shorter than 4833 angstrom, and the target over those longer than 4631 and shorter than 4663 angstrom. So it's 4648.70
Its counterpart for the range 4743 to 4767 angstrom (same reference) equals 4765.75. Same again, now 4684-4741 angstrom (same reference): 4704.69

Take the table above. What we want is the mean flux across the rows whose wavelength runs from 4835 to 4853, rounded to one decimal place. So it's 13.3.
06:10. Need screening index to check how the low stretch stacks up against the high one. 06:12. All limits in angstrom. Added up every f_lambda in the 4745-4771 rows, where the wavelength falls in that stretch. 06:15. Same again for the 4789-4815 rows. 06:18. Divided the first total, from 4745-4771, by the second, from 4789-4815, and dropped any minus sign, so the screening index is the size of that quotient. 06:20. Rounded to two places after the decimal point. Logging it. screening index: 0.95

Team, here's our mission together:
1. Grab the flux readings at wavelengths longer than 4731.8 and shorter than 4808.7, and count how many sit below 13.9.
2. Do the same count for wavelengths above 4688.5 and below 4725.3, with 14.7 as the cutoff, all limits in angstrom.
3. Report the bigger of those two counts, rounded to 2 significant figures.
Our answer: 13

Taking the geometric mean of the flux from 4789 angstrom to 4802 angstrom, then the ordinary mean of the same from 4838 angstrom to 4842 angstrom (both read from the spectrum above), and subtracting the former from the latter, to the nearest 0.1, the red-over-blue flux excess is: -2.1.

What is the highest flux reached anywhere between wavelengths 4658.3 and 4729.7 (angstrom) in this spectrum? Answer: 16.9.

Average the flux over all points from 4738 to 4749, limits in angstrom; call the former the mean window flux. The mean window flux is 14.1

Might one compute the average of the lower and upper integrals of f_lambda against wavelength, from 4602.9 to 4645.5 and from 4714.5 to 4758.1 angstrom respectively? 615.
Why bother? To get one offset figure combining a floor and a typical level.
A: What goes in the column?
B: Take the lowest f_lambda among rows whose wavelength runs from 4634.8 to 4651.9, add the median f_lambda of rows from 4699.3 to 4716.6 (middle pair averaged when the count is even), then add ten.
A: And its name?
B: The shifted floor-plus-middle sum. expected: 35.8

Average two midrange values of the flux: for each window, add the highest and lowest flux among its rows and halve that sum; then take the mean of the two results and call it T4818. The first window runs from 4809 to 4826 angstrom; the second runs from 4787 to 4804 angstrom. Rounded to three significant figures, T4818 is 14.5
